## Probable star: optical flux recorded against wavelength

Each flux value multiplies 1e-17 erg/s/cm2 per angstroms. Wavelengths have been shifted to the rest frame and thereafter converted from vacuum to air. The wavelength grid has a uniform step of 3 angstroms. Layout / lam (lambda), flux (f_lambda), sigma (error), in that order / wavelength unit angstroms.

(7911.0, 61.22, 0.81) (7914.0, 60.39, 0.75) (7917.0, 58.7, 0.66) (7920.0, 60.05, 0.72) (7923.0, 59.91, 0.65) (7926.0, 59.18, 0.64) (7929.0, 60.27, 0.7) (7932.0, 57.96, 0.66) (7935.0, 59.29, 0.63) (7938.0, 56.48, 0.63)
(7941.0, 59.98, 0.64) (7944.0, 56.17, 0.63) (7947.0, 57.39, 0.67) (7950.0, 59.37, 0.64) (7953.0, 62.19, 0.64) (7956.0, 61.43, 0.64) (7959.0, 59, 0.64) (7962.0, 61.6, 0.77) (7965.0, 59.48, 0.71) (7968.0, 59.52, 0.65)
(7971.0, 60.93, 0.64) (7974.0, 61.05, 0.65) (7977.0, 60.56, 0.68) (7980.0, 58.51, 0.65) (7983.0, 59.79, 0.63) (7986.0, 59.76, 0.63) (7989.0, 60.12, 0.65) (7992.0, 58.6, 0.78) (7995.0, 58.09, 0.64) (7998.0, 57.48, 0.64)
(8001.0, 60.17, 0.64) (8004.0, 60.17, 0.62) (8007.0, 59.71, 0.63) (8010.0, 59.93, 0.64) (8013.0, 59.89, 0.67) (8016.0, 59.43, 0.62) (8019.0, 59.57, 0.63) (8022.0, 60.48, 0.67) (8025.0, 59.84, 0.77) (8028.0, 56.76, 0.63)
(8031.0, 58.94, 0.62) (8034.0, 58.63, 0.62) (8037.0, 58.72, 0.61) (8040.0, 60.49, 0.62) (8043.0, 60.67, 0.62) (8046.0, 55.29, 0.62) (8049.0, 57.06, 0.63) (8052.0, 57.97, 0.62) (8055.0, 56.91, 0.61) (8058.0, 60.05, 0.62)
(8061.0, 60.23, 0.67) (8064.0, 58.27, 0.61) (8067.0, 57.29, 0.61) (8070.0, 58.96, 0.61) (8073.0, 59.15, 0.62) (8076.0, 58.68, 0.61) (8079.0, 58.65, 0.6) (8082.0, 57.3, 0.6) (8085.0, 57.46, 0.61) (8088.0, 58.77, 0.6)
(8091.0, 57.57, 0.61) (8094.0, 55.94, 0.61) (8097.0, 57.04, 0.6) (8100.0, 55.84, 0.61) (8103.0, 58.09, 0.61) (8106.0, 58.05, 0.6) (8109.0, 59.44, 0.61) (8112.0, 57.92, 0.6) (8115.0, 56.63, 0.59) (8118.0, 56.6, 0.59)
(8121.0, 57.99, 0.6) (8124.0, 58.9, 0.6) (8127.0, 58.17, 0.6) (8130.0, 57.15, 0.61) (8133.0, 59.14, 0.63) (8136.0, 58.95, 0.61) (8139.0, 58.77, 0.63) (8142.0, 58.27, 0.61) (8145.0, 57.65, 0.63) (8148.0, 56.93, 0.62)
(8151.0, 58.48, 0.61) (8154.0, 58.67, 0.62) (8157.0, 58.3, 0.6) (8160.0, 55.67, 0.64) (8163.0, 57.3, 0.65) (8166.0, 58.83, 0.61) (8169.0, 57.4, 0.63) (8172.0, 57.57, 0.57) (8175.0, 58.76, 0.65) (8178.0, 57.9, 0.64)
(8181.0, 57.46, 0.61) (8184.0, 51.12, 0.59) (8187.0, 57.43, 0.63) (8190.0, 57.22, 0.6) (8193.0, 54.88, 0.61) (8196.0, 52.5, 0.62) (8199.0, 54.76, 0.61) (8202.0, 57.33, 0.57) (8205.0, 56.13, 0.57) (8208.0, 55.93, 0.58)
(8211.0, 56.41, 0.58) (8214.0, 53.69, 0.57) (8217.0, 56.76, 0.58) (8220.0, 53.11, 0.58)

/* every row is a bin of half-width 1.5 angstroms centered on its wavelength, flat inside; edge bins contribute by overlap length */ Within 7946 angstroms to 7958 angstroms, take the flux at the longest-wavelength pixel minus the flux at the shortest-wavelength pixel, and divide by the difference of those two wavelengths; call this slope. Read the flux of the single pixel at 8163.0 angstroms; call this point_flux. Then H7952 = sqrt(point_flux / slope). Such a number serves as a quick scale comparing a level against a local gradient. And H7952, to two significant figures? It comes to 11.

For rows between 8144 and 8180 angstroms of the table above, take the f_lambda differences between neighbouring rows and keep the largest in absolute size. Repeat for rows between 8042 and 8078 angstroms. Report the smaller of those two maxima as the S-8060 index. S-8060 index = 2.63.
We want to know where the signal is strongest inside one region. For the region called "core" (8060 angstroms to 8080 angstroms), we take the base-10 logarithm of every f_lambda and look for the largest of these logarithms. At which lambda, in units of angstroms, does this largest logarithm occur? 8061.0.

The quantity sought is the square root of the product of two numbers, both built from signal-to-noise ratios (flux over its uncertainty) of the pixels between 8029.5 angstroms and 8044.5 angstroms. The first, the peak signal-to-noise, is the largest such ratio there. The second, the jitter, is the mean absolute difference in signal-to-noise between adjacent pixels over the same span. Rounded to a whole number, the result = 10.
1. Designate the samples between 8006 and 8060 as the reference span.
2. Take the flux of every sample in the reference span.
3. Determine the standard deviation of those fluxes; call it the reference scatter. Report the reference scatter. 1.5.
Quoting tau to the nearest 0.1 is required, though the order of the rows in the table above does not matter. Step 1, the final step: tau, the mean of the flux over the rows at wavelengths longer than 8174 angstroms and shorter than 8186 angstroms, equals 56.3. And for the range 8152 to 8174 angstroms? 57.7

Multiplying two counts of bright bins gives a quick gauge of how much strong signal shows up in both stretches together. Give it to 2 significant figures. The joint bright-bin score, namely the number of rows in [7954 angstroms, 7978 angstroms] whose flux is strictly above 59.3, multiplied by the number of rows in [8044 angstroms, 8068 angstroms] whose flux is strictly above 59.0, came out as 14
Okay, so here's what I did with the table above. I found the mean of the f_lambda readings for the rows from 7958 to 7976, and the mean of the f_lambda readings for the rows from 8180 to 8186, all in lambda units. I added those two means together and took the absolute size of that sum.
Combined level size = 115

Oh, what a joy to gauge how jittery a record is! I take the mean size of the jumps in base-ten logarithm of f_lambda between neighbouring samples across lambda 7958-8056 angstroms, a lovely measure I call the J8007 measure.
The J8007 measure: 0.0082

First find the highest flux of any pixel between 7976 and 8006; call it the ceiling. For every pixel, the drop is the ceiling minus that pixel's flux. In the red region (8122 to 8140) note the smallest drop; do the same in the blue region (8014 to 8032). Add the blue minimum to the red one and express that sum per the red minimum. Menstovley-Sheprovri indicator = 1.06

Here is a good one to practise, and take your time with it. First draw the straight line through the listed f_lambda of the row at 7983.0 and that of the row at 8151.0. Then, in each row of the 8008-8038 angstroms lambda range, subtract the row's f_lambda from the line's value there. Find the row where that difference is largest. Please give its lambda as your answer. 8028.0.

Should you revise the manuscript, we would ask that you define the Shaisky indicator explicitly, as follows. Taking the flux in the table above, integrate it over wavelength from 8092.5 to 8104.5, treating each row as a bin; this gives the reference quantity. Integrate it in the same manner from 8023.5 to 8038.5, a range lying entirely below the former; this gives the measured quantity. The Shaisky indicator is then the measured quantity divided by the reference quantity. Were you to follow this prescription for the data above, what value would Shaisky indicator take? 1.3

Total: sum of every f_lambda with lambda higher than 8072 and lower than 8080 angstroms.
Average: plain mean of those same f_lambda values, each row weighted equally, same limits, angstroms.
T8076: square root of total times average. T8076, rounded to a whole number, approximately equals 102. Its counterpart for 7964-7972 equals 104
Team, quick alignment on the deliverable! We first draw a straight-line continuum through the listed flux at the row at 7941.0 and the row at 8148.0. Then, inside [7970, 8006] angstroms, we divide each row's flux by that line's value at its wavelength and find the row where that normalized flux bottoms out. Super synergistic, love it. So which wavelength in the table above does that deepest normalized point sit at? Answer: 7998.0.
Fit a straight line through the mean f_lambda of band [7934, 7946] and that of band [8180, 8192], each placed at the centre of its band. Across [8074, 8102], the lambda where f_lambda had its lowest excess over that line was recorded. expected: 8100.0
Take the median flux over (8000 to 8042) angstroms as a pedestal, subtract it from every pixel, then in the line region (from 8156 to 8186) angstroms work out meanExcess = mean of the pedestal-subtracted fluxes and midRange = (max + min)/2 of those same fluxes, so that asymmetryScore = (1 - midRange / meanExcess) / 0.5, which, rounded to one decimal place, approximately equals -1.5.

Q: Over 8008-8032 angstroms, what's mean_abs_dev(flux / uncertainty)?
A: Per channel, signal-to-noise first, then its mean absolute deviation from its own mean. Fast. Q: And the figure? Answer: 4.0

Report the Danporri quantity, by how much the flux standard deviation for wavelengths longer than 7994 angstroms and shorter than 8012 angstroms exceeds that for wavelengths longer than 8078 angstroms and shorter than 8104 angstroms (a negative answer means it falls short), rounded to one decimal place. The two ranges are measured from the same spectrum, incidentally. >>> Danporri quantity 0.1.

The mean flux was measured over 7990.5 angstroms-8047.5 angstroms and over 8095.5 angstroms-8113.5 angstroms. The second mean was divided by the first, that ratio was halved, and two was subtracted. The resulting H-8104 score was -1.51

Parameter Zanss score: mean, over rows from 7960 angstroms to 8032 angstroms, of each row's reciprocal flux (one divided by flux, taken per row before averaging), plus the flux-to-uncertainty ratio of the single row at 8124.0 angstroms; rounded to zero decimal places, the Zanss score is 98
